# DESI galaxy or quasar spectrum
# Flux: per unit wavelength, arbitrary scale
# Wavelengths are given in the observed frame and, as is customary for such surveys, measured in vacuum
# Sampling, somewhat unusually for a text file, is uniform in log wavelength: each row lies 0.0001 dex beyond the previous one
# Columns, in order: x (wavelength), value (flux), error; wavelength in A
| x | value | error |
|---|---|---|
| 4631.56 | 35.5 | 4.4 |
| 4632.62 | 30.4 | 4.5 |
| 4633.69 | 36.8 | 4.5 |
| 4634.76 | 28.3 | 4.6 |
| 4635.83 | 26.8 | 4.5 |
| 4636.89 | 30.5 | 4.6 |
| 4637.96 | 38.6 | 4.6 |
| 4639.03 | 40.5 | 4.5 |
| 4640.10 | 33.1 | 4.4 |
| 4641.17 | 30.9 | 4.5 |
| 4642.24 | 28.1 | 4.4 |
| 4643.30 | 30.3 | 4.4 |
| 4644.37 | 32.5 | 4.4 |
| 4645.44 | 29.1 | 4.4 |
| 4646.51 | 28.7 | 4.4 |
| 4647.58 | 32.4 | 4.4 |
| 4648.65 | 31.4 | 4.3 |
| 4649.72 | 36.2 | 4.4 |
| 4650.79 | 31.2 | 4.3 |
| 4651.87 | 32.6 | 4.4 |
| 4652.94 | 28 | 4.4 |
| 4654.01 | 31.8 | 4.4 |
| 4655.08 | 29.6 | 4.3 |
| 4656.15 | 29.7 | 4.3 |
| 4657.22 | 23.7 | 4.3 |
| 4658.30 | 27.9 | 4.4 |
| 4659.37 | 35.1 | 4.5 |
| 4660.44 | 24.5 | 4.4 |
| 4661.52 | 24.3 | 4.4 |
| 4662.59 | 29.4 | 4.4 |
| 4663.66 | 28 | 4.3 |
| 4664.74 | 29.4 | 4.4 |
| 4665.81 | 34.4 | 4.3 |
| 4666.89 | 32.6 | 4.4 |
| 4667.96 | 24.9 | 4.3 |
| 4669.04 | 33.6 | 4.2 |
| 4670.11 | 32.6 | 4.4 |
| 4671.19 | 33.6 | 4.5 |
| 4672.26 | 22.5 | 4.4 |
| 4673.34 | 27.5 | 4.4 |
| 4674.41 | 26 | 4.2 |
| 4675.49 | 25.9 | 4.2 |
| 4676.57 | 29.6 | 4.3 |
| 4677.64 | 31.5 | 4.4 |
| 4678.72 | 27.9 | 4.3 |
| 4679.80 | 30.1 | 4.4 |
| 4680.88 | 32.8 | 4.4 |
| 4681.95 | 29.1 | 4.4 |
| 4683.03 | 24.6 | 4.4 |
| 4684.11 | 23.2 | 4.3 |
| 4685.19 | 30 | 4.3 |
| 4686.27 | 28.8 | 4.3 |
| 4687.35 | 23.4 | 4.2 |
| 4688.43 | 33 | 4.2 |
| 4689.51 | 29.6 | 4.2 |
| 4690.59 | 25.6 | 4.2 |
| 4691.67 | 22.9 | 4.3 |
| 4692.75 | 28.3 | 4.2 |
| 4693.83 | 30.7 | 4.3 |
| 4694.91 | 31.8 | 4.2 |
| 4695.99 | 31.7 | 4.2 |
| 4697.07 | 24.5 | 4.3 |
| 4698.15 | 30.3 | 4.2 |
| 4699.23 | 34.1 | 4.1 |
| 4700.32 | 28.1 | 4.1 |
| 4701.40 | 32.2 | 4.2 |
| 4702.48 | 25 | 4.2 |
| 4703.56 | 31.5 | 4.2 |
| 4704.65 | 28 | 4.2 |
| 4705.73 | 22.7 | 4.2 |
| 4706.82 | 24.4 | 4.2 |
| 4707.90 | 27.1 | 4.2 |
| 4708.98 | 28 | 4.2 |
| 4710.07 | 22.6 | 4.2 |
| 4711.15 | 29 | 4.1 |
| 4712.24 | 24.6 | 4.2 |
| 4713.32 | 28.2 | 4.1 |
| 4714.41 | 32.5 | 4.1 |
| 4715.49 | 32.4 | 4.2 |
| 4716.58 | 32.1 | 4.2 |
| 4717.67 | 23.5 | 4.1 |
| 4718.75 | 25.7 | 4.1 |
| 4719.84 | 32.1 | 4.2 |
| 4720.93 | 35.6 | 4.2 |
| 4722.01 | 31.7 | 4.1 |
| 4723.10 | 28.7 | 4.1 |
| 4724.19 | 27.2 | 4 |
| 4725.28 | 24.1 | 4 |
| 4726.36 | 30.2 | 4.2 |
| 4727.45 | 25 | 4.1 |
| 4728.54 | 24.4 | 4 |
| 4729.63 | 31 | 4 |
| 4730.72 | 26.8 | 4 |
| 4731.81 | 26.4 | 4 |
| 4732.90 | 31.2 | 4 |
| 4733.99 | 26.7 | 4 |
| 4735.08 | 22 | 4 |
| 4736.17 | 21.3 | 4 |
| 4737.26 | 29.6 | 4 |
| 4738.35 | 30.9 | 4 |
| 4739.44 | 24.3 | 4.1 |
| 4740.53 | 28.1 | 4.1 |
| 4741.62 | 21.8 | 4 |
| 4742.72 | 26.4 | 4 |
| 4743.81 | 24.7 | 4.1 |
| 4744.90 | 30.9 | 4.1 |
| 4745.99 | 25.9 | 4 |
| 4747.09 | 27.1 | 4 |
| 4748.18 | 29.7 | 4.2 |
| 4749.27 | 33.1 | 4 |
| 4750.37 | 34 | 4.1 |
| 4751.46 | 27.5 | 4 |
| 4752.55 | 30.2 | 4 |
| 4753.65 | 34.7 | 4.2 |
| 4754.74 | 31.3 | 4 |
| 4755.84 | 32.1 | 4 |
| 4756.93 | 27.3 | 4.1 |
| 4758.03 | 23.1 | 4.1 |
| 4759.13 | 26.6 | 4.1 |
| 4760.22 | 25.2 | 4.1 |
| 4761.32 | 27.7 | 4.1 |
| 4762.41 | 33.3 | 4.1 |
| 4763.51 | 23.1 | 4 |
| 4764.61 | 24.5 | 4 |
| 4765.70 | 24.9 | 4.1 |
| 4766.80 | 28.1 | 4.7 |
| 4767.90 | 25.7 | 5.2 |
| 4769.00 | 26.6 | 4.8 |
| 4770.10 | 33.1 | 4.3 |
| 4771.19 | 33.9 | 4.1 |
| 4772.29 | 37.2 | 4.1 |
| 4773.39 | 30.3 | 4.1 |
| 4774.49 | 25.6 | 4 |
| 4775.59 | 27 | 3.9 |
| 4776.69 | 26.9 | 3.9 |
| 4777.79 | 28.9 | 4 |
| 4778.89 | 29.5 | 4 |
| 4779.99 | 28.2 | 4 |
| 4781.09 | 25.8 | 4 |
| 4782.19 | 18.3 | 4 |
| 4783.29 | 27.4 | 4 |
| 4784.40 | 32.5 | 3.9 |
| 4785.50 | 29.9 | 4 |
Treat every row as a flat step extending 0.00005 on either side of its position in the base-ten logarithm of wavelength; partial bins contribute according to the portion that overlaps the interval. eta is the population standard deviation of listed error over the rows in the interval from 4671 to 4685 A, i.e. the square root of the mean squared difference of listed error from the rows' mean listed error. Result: 0.084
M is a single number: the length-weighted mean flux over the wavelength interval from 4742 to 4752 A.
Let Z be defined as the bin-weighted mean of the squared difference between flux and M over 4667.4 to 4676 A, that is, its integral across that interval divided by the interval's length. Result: 16.6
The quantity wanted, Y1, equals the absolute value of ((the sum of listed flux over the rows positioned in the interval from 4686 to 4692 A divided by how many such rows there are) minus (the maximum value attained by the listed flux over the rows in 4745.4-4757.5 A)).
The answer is 7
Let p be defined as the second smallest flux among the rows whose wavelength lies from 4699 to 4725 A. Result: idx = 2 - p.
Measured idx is -20.7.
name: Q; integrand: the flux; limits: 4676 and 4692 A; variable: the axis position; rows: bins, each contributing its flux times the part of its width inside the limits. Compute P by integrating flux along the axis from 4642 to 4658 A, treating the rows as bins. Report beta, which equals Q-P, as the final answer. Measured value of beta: -35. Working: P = 486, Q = 451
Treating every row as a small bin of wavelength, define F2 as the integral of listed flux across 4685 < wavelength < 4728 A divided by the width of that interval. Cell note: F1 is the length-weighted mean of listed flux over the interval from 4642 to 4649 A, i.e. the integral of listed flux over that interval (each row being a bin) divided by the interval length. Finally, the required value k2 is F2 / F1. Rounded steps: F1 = 30.5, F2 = 28.4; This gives 0.93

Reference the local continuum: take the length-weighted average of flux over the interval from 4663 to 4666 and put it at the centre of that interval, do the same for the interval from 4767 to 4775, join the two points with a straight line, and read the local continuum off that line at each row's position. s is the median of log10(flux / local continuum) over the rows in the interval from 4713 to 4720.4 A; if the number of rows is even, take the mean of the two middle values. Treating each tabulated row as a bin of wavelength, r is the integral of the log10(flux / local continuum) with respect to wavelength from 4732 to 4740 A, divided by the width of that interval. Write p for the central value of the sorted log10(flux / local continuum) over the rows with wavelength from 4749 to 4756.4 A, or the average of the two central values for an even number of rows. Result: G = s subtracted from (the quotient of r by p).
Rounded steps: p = 0.03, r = -0.060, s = 0.026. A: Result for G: -2.4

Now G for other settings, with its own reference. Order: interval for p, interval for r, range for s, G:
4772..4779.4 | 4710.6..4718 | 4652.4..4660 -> 1.0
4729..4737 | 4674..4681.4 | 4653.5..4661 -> 0.3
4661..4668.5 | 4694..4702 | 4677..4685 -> 0.0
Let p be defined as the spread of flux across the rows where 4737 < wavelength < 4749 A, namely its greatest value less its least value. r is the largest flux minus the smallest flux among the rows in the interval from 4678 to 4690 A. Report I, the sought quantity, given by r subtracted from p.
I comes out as -1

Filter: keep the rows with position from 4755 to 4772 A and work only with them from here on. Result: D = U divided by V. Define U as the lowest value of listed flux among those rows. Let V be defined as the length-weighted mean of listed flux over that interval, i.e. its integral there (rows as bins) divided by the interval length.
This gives 0.828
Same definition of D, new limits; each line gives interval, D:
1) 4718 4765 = 0.761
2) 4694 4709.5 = 0.794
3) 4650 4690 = 0.775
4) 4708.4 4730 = 0.796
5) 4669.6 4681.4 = 0.774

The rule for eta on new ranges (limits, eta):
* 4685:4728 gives 0.072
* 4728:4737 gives 0.000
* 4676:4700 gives 0.085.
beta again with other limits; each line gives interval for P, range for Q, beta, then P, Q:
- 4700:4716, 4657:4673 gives 23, 444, 467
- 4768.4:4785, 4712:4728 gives -13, 477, 464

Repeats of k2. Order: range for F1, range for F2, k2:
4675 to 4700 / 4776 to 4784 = 0.93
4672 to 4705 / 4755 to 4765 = 0.95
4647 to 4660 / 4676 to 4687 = 0.93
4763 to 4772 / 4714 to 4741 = 1.01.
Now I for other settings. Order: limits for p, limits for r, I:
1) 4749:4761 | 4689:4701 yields 0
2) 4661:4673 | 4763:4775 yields -2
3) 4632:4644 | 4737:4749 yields 5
